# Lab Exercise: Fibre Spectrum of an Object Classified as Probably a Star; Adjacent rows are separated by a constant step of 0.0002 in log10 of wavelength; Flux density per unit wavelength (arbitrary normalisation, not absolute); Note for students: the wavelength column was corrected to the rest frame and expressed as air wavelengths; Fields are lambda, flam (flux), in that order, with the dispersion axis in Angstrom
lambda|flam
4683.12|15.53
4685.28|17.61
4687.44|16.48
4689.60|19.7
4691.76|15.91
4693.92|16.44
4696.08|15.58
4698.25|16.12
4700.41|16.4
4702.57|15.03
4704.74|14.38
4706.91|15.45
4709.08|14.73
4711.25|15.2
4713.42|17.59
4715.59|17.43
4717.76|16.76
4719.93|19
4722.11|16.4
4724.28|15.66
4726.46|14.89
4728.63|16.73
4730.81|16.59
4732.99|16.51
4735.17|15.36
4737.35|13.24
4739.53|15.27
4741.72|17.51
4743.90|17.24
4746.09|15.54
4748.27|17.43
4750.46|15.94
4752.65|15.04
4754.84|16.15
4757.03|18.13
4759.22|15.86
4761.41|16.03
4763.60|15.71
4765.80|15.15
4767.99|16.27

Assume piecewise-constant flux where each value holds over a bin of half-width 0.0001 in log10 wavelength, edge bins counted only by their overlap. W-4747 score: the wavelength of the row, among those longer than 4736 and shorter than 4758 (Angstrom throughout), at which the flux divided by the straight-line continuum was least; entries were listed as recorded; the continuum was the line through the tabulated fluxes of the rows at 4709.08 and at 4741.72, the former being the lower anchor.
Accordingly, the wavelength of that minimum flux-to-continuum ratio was 4737.35 Angstrom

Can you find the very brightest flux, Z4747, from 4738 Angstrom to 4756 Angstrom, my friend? 17.51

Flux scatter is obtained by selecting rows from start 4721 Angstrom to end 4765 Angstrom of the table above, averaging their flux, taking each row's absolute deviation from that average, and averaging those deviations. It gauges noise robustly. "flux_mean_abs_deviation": 0.81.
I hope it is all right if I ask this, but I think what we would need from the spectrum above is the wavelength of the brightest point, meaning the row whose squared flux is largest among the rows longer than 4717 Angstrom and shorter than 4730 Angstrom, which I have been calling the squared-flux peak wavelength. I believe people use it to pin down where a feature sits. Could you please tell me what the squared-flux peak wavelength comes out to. 4719.93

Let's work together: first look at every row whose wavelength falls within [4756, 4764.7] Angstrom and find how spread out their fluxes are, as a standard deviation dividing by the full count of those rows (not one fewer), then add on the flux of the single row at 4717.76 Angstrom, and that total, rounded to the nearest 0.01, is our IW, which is 17.75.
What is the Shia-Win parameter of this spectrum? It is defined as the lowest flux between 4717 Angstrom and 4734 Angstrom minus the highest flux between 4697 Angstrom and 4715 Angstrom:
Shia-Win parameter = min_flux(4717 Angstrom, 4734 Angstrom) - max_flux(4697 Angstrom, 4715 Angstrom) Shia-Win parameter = -2.7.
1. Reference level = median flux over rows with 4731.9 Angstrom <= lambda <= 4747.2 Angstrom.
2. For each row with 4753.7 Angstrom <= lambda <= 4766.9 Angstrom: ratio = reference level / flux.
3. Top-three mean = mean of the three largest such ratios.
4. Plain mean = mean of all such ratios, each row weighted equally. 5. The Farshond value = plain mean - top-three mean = -0.034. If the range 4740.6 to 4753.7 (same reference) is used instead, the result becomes -0.055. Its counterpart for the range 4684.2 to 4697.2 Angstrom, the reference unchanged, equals -0.051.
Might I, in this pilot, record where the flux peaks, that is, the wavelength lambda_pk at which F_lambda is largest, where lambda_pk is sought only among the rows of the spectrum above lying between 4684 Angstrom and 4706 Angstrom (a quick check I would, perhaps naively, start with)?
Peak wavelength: 4689.60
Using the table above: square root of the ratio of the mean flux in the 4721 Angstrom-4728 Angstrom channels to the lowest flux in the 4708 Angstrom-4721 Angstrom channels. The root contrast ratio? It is 1.03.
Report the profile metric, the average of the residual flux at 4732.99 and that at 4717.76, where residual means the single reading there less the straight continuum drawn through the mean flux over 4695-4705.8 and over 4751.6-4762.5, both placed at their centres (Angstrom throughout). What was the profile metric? 0.8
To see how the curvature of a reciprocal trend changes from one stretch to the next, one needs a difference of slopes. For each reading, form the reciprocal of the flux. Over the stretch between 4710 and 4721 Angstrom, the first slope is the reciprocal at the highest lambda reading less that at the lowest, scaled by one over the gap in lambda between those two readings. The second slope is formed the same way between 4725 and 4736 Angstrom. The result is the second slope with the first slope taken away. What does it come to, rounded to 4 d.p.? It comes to 0.0013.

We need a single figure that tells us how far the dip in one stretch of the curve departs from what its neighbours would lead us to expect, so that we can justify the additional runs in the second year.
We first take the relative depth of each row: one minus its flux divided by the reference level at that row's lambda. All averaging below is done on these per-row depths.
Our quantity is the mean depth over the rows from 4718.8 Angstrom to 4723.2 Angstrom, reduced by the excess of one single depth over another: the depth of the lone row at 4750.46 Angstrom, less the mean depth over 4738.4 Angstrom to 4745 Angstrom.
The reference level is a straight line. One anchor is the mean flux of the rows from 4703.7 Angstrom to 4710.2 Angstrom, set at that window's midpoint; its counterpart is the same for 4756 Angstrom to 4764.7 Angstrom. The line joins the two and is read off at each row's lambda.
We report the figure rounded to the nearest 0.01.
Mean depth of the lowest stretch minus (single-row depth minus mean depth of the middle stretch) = -0.22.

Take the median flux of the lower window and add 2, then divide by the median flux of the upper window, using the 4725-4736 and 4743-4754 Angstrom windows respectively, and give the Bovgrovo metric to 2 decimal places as 1.16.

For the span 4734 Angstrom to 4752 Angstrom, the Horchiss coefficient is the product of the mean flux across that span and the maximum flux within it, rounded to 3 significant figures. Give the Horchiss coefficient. 279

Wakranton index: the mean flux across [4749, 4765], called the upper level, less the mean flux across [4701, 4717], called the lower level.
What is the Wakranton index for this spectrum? 0.4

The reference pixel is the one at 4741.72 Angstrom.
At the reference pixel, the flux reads 17.51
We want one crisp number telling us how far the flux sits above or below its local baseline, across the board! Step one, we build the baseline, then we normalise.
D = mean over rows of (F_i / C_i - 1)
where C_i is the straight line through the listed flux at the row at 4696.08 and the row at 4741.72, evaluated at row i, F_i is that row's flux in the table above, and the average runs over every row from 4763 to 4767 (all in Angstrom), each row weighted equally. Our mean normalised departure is -0.17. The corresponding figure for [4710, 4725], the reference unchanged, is 0.02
